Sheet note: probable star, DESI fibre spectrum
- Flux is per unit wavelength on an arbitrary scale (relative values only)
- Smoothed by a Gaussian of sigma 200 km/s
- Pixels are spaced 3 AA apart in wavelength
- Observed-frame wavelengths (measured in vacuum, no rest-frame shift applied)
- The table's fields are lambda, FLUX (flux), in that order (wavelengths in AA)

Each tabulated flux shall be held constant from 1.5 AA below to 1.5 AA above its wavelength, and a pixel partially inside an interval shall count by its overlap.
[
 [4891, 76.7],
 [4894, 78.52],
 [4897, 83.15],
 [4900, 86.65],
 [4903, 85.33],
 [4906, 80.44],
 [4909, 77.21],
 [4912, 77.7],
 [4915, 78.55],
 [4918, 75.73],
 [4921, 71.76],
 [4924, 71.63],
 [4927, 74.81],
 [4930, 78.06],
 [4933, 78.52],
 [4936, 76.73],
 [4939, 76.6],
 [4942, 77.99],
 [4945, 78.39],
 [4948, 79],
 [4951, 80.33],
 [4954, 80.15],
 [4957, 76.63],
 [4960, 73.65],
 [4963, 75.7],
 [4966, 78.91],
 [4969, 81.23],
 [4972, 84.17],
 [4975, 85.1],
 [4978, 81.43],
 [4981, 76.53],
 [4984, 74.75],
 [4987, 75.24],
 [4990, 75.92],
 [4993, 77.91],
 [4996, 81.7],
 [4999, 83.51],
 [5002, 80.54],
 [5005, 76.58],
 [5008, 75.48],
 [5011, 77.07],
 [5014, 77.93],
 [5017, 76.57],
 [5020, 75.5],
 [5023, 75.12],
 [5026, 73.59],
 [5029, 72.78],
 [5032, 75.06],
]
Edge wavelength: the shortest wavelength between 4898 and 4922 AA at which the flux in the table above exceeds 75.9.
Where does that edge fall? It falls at 4900 AA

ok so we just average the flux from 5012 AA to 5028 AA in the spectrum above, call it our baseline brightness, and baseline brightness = 75.7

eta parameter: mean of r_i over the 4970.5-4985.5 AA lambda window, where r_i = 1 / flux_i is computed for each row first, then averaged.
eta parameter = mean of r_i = 0.0125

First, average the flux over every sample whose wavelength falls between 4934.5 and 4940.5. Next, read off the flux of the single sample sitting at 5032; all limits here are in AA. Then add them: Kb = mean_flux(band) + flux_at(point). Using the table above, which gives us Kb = 152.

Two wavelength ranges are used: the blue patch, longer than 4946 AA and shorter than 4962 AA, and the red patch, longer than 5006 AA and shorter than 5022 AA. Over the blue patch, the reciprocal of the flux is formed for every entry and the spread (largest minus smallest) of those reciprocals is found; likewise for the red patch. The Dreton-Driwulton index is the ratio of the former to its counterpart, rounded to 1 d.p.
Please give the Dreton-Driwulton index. 2.7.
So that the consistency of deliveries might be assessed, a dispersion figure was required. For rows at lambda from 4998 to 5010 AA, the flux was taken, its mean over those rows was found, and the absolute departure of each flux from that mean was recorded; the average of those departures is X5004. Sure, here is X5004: 3.0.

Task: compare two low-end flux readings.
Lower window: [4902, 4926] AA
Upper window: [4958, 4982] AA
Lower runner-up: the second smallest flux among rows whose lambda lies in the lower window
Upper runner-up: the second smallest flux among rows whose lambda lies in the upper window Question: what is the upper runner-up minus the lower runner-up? 3.9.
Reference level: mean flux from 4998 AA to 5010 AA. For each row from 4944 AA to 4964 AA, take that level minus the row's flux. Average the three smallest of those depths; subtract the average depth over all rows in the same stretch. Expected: -2.1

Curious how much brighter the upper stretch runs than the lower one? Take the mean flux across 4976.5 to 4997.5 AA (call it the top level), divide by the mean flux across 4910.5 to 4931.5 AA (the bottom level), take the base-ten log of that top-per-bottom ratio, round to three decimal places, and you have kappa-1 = 0.012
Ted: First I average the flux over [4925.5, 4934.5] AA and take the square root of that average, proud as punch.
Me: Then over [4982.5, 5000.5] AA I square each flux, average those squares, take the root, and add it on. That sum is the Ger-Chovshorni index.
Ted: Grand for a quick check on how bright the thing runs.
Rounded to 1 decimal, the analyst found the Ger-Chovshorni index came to 87.0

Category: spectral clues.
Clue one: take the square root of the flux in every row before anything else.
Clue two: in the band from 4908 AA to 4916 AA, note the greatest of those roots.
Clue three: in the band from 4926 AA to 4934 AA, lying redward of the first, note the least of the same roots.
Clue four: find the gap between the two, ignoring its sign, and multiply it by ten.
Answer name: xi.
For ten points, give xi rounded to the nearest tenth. 2.1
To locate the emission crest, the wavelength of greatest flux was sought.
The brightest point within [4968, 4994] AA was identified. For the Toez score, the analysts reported 4975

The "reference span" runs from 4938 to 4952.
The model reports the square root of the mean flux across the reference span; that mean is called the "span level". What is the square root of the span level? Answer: 8.86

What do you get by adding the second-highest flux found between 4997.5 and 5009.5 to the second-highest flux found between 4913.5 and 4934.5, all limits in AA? 159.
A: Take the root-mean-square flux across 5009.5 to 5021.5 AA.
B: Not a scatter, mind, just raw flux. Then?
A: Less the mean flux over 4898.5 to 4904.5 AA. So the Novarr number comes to -9.2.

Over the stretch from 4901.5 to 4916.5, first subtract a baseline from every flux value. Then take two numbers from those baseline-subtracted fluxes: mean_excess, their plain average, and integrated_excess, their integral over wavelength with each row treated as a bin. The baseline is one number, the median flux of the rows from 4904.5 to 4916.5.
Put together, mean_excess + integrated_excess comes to 28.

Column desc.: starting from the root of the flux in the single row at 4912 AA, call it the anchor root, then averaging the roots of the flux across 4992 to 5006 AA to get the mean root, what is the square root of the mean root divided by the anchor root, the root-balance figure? 1.01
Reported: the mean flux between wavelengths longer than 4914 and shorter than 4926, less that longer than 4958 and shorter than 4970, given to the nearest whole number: -3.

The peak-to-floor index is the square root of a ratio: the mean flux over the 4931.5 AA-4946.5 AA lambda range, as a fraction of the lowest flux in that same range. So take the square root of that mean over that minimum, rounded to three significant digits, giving 1.01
